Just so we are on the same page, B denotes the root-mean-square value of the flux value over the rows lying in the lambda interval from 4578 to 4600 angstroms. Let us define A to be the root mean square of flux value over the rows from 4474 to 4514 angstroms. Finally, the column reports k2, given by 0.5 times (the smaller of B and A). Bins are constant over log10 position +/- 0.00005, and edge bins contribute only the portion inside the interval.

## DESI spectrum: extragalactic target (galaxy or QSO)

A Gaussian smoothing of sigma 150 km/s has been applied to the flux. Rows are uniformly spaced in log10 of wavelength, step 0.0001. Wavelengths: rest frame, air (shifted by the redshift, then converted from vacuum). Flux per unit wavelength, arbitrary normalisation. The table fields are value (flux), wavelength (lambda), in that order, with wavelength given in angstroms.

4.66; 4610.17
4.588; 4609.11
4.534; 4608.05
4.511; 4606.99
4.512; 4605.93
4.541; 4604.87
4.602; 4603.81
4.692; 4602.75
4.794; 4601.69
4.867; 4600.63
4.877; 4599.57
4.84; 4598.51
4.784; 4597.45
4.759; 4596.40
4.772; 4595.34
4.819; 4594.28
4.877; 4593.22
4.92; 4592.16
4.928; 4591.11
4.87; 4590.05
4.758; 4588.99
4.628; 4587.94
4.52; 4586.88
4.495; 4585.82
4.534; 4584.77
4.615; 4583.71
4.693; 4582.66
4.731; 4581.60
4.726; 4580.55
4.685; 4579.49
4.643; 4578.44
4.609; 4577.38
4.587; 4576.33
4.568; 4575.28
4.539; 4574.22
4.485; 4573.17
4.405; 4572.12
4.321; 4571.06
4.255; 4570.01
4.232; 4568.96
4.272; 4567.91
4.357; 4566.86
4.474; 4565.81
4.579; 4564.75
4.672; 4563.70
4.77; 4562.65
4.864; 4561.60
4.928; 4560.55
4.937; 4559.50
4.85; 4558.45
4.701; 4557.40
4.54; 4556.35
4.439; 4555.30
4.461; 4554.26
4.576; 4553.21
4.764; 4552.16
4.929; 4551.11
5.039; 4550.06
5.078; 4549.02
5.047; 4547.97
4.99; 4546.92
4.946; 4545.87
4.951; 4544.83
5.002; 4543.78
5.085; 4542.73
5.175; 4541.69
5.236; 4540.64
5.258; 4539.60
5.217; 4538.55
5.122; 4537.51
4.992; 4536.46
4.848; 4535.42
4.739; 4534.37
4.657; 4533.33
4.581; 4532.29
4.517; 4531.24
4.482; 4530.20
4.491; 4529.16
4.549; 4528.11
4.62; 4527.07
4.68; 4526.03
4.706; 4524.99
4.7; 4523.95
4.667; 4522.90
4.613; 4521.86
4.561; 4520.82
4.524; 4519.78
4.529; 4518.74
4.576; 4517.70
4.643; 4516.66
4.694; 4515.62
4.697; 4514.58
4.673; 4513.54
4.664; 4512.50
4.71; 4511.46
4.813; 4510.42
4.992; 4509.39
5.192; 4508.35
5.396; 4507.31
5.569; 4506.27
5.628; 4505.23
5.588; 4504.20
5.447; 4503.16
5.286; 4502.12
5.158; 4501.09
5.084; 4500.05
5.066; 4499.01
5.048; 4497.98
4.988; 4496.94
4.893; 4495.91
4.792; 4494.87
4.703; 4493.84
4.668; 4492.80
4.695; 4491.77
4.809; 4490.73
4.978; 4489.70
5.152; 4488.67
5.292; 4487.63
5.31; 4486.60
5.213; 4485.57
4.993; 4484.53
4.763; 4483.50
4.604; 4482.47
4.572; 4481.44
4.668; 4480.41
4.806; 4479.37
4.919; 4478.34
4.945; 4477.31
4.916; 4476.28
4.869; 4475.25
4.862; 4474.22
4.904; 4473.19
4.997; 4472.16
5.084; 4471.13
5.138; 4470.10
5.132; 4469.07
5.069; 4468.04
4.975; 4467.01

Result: 2.37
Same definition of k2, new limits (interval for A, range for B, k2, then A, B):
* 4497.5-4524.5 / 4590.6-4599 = 2.42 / 4.96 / 4.84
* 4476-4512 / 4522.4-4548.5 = 2.43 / 5.03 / 4.86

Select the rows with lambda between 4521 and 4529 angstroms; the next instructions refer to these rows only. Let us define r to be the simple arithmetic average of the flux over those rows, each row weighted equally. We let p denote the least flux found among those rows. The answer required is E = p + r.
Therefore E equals 9.2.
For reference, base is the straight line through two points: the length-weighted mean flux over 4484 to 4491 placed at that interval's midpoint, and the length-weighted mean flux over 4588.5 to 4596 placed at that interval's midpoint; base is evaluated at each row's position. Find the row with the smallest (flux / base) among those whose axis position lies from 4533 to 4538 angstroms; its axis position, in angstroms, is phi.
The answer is 4533.33 angstroms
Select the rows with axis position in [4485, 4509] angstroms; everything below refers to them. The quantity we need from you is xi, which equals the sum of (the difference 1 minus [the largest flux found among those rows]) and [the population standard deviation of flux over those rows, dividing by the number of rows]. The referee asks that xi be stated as -4.3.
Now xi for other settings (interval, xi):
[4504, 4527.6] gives -4.3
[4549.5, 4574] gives -3.8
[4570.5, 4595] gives -3.8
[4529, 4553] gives -4.0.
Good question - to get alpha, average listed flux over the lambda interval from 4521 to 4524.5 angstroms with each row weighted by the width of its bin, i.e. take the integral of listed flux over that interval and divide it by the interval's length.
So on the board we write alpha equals 4.65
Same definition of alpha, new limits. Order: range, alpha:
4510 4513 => 4.72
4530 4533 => 4.54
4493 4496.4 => 4.78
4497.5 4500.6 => 5.06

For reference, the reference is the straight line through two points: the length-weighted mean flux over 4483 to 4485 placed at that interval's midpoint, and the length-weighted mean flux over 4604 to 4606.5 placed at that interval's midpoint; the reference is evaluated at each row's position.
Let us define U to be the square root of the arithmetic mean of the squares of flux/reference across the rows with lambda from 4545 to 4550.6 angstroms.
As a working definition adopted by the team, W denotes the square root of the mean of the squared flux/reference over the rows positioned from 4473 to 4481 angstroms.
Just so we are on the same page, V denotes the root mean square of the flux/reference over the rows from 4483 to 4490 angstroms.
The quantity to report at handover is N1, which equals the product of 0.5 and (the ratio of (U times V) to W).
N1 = 0.564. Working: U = 1.07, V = 1.05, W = 0.99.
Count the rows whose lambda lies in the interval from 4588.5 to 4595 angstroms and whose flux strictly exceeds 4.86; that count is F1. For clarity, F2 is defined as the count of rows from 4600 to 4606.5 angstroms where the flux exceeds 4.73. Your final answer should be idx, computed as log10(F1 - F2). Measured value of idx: 0.3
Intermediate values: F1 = 4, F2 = 2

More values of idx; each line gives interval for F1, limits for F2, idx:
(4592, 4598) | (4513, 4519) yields 0.3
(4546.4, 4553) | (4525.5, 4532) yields 0.7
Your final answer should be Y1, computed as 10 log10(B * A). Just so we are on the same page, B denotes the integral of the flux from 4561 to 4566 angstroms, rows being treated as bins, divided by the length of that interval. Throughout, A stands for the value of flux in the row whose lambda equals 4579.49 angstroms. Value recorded 13.4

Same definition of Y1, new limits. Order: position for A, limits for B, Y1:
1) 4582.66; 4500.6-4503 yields 13.9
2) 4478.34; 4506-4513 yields 13.9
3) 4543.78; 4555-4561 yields 13.7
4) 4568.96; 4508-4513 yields 13.1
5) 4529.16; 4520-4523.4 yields 13.2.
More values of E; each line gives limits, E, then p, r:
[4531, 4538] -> 9.3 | 4.517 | 4.78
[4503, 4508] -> 10.9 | 5.396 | 5.53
